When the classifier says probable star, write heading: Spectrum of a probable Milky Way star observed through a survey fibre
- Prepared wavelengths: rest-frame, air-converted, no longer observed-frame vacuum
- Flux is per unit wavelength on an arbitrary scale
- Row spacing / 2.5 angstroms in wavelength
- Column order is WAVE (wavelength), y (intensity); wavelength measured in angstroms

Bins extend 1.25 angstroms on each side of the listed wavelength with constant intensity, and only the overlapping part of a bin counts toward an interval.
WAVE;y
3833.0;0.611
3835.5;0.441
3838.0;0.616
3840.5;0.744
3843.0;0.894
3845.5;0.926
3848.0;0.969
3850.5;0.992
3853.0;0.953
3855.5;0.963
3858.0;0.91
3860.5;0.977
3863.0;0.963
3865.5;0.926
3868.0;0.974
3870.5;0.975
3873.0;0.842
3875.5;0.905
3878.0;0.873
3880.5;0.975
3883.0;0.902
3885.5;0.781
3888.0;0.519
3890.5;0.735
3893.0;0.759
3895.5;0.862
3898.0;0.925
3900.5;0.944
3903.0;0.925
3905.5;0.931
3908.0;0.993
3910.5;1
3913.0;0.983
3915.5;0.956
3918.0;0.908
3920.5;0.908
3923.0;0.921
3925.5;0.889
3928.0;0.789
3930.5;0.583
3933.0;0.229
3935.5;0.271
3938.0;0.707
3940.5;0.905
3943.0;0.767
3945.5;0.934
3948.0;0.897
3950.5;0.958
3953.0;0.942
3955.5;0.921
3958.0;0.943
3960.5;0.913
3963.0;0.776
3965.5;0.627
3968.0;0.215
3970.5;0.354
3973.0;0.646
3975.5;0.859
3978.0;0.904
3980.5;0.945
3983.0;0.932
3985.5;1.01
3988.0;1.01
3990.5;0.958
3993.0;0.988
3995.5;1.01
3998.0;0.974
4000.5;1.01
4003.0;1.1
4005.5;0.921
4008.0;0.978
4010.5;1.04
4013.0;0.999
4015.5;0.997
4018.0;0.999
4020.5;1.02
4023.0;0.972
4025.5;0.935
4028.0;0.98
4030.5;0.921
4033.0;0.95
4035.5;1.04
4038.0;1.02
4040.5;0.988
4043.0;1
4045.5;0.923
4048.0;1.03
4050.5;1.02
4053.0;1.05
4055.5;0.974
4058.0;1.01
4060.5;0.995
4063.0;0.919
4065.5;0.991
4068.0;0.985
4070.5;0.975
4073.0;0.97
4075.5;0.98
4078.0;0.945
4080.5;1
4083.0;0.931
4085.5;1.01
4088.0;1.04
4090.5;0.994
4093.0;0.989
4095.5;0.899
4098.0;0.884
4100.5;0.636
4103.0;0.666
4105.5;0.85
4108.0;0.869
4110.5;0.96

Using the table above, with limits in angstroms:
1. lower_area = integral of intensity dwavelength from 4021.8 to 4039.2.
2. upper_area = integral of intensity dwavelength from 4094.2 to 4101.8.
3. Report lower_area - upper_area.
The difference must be 11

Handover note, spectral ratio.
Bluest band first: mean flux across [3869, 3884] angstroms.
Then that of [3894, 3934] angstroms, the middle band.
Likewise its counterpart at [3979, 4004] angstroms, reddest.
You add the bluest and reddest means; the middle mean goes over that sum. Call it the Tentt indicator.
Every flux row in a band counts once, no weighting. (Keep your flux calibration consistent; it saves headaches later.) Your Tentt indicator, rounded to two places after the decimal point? 0.45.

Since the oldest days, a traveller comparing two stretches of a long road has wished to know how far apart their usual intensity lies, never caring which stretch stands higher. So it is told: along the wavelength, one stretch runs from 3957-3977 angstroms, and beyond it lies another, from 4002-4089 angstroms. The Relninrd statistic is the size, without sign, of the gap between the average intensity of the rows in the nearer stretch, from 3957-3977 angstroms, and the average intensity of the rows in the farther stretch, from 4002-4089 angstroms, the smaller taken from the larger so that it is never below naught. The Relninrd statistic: 0.32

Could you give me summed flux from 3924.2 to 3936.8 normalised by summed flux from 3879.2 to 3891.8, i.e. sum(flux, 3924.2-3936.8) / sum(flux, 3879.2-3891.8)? 0.71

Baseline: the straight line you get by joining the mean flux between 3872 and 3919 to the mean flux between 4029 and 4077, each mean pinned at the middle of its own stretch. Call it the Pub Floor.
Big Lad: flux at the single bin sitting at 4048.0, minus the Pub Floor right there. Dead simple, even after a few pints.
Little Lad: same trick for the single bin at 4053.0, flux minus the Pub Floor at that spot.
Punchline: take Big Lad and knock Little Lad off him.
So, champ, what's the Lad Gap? 0.0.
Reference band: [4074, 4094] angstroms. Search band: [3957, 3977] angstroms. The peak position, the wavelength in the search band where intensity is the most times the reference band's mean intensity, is 3958.0 angstroms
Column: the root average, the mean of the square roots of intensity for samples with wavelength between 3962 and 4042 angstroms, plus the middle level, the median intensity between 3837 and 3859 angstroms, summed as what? 1.87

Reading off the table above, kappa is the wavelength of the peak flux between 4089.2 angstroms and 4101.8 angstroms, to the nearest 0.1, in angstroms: 4090.5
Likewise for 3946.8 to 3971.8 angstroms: 3950.5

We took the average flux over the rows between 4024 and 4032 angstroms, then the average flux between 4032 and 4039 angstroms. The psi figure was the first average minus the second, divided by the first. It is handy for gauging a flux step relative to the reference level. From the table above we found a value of -0.06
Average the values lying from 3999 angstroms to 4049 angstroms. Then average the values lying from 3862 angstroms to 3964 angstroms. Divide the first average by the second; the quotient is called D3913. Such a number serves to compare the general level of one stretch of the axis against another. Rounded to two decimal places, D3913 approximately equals 1.17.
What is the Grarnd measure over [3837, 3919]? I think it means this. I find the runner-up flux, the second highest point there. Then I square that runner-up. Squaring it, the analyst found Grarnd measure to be 0.99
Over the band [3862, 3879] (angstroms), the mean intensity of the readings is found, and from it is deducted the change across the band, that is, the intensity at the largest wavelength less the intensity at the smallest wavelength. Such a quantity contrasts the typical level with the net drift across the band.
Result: 1.01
